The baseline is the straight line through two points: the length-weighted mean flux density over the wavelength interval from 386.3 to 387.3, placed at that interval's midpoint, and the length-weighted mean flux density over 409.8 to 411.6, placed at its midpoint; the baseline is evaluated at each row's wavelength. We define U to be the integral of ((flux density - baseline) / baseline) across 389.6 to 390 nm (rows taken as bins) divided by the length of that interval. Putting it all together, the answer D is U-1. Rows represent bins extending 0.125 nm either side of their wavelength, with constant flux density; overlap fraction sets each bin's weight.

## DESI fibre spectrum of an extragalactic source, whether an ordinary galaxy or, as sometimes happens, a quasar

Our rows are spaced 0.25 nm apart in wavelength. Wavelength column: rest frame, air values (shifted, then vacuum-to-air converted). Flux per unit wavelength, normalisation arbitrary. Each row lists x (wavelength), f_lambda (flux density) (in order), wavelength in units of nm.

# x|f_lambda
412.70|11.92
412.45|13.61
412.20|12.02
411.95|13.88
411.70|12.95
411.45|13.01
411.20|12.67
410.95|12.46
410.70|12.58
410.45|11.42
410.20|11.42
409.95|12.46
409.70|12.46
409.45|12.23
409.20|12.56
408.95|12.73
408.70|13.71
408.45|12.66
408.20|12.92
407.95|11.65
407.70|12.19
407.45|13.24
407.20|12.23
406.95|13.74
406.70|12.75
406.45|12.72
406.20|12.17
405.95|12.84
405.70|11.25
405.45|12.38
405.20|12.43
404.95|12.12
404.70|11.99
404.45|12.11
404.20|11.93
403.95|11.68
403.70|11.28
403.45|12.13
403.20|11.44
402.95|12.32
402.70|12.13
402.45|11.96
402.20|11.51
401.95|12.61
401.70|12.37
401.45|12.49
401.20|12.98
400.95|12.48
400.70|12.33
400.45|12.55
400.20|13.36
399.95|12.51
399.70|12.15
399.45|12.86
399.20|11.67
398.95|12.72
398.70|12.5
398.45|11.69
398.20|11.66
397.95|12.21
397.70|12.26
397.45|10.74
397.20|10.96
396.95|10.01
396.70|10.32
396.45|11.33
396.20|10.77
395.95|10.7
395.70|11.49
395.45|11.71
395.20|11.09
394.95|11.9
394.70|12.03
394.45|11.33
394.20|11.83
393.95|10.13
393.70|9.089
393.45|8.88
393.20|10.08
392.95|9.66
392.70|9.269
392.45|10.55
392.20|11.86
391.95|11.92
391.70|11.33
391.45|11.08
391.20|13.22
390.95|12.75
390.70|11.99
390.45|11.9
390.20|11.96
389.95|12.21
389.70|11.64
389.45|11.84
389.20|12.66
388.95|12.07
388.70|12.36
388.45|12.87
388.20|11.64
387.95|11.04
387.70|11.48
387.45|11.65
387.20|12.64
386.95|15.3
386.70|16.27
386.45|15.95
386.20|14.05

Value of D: -1.19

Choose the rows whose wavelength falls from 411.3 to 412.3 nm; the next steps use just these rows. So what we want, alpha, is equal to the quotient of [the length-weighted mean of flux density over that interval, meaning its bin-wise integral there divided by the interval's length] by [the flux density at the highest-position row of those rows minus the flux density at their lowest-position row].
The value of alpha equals -13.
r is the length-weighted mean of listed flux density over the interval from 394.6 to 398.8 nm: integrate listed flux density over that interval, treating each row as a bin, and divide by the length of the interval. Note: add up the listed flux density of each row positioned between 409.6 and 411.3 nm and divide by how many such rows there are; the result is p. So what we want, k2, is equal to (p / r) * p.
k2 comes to 13.1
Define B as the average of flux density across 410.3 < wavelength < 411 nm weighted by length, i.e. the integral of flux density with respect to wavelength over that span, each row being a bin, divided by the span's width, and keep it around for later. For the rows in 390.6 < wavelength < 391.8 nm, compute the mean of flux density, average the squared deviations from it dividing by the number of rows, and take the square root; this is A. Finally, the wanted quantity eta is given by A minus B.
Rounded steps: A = 0.81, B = 12.1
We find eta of -11.3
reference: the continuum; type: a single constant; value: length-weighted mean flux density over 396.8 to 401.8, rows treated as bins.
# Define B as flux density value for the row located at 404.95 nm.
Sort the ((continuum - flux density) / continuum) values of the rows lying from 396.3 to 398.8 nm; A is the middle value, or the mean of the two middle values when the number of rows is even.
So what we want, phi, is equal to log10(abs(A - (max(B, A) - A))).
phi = 1.080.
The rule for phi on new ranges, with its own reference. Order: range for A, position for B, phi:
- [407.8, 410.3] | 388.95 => 1.084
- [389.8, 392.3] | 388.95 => 1.081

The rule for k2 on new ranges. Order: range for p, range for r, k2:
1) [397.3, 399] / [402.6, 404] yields 12.1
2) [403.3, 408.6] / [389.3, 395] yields 13.5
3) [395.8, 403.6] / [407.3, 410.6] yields 11.4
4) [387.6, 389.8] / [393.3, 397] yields 13.2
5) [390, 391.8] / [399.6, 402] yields 11.5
